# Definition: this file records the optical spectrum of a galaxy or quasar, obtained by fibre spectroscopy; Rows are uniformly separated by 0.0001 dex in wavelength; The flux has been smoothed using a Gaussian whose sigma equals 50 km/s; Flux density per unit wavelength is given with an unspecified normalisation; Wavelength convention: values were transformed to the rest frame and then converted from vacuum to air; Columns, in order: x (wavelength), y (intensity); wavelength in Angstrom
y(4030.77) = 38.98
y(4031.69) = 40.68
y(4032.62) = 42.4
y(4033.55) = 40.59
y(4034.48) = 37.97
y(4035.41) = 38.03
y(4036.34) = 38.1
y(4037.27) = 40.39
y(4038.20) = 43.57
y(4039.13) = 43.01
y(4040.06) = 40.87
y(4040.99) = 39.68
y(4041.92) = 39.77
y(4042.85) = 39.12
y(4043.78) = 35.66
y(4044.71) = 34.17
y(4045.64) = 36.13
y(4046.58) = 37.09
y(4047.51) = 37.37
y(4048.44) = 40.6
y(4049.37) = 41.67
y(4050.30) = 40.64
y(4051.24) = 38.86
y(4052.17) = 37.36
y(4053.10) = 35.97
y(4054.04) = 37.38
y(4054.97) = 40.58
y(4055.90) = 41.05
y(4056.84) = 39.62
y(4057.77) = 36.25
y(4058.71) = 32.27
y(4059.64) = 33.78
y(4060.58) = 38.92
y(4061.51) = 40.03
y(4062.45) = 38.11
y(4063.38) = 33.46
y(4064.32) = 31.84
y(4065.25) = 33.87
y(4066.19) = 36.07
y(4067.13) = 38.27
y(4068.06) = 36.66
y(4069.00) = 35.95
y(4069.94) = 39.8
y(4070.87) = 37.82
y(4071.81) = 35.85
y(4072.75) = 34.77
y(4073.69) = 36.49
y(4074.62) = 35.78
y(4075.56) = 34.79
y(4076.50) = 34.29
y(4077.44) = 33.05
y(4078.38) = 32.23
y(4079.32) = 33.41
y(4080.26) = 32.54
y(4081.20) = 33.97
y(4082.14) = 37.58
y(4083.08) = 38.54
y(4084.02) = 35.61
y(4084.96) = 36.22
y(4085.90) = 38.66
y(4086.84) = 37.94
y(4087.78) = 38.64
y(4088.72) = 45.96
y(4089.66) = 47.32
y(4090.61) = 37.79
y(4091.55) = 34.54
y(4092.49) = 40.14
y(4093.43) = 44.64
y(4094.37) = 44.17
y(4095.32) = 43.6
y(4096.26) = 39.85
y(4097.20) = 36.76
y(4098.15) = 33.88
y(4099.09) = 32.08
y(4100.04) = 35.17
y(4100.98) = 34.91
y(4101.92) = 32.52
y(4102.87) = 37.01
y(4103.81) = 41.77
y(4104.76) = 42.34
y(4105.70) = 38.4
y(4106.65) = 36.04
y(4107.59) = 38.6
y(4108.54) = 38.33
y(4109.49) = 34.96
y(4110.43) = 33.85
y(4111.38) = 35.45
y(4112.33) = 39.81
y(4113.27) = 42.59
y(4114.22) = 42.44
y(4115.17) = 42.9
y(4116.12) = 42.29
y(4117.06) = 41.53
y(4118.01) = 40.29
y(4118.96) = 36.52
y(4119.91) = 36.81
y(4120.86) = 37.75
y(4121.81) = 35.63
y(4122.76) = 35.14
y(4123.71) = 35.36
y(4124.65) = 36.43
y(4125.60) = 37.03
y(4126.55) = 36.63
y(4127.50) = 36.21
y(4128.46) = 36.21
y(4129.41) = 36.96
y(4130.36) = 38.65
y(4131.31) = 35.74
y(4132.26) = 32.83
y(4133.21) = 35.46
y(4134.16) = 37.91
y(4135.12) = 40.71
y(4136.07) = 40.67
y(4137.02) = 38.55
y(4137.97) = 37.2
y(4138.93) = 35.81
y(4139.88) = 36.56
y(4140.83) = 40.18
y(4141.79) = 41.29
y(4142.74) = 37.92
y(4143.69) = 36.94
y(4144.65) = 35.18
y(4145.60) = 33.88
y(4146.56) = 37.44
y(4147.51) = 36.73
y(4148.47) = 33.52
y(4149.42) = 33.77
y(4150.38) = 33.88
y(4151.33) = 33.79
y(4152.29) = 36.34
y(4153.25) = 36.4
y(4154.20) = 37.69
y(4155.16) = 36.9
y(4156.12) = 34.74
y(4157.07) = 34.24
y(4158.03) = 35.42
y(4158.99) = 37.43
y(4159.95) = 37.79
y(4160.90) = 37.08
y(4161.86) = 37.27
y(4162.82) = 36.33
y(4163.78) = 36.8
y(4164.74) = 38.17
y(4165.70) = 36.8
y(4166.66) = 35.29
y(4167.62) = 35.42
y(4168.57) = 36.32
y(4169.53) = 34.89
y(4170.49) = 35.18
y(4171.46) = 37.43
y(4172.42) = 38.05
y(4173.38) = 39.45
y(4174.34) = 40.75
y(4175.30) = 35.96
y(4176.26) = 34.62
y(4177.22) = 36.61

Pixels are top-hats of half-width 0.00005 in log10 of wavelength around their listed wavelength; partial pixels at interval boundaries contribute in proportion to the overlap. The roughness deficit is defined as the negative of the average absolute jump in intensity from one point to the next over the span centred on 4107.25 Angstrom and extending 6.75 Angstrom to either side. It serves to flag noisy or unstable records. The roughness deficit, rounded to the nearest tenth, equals -2.7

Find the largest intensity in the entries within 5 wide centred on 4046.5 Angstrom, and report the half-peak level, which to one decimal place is 20.3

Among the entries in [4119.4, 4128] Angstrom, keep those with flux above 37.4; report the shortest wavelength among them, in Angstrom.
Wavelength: 4120.86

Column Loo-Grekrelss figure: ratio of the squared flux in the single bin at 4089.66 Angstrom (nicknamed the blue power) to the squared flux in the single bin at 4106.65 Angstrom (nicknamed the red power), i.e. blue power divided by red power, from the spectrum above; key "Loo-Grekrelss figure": 1.72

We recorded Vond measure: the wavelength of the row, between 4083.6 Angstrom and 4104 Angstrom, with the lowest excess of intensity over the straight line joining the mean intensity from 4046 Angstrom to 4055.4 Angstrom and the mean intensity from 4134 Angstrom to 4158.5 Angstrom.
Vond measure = 4099.09 Angstrom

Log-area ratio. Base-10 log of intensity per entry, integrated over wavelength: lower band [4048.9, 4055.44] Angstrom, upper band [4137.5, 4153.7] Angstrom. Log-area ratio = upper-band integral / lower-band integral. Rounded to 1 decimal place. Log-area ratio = 2.4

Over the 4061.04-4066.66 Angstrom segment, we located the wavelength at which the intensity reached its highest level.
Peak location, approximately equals 4061.51 Angstrom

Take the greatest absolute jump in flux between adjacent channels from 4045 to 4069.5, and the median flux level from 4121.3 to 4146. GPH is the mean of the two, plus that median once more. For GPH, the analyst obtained 57.5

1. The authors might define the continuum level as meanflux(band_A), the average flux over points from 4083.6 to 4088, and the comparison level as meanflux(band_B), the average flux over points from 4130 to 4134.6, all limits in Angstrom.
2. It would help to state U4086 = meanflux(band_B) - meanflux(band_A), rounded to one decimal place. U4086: -1.3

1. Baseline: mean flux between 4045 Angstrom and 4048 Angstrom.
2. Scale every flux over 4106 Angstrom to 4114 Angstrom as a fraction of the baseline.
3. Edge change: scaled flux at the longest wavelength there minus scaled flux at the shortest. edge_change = 0.18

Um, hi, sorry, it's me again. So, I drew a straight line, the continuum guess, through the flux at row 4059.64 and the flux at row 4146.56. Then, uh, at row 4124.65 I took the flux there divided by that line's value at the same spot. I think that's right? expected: 1.00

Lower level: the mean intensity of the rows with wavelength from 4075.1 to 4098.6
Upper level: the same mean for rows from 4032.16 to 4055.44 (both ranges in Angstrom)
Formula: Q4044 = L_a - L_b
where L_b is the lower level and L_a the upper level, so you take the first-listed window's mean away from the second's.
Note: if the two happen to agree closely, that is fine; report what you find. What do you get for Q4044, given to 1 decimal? 1.2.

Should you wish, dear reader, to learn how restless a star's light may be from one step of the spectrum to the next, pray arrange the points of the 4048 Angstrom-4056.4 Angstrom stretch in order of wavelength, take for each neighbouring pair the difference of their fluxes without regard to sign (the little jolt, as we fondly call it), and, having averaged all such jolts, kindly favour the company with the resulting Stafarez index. 1.5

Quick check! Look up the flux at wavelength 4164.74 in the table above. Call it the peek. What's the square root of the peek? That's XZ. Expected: 6.18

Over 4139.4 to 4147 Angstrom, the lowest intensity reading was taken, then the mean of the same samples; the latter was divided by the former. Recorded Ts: 1.10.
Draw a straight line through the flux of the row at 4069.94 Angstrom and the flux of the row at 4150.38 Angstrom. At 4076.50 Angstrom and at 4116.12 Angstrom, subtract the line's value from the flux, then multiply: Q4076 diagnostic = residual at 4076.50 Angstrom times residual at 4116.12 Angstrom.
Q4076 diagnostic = -30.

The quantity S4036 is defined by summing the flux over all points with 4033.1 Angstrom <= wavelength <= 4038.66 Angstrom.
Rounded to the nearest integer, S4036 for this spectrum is 239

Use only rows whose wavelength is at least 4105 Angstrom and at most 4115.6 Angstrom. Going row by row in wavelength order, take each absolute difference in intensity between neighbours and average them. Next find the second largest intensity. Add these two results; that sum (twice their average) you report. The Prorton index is 44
